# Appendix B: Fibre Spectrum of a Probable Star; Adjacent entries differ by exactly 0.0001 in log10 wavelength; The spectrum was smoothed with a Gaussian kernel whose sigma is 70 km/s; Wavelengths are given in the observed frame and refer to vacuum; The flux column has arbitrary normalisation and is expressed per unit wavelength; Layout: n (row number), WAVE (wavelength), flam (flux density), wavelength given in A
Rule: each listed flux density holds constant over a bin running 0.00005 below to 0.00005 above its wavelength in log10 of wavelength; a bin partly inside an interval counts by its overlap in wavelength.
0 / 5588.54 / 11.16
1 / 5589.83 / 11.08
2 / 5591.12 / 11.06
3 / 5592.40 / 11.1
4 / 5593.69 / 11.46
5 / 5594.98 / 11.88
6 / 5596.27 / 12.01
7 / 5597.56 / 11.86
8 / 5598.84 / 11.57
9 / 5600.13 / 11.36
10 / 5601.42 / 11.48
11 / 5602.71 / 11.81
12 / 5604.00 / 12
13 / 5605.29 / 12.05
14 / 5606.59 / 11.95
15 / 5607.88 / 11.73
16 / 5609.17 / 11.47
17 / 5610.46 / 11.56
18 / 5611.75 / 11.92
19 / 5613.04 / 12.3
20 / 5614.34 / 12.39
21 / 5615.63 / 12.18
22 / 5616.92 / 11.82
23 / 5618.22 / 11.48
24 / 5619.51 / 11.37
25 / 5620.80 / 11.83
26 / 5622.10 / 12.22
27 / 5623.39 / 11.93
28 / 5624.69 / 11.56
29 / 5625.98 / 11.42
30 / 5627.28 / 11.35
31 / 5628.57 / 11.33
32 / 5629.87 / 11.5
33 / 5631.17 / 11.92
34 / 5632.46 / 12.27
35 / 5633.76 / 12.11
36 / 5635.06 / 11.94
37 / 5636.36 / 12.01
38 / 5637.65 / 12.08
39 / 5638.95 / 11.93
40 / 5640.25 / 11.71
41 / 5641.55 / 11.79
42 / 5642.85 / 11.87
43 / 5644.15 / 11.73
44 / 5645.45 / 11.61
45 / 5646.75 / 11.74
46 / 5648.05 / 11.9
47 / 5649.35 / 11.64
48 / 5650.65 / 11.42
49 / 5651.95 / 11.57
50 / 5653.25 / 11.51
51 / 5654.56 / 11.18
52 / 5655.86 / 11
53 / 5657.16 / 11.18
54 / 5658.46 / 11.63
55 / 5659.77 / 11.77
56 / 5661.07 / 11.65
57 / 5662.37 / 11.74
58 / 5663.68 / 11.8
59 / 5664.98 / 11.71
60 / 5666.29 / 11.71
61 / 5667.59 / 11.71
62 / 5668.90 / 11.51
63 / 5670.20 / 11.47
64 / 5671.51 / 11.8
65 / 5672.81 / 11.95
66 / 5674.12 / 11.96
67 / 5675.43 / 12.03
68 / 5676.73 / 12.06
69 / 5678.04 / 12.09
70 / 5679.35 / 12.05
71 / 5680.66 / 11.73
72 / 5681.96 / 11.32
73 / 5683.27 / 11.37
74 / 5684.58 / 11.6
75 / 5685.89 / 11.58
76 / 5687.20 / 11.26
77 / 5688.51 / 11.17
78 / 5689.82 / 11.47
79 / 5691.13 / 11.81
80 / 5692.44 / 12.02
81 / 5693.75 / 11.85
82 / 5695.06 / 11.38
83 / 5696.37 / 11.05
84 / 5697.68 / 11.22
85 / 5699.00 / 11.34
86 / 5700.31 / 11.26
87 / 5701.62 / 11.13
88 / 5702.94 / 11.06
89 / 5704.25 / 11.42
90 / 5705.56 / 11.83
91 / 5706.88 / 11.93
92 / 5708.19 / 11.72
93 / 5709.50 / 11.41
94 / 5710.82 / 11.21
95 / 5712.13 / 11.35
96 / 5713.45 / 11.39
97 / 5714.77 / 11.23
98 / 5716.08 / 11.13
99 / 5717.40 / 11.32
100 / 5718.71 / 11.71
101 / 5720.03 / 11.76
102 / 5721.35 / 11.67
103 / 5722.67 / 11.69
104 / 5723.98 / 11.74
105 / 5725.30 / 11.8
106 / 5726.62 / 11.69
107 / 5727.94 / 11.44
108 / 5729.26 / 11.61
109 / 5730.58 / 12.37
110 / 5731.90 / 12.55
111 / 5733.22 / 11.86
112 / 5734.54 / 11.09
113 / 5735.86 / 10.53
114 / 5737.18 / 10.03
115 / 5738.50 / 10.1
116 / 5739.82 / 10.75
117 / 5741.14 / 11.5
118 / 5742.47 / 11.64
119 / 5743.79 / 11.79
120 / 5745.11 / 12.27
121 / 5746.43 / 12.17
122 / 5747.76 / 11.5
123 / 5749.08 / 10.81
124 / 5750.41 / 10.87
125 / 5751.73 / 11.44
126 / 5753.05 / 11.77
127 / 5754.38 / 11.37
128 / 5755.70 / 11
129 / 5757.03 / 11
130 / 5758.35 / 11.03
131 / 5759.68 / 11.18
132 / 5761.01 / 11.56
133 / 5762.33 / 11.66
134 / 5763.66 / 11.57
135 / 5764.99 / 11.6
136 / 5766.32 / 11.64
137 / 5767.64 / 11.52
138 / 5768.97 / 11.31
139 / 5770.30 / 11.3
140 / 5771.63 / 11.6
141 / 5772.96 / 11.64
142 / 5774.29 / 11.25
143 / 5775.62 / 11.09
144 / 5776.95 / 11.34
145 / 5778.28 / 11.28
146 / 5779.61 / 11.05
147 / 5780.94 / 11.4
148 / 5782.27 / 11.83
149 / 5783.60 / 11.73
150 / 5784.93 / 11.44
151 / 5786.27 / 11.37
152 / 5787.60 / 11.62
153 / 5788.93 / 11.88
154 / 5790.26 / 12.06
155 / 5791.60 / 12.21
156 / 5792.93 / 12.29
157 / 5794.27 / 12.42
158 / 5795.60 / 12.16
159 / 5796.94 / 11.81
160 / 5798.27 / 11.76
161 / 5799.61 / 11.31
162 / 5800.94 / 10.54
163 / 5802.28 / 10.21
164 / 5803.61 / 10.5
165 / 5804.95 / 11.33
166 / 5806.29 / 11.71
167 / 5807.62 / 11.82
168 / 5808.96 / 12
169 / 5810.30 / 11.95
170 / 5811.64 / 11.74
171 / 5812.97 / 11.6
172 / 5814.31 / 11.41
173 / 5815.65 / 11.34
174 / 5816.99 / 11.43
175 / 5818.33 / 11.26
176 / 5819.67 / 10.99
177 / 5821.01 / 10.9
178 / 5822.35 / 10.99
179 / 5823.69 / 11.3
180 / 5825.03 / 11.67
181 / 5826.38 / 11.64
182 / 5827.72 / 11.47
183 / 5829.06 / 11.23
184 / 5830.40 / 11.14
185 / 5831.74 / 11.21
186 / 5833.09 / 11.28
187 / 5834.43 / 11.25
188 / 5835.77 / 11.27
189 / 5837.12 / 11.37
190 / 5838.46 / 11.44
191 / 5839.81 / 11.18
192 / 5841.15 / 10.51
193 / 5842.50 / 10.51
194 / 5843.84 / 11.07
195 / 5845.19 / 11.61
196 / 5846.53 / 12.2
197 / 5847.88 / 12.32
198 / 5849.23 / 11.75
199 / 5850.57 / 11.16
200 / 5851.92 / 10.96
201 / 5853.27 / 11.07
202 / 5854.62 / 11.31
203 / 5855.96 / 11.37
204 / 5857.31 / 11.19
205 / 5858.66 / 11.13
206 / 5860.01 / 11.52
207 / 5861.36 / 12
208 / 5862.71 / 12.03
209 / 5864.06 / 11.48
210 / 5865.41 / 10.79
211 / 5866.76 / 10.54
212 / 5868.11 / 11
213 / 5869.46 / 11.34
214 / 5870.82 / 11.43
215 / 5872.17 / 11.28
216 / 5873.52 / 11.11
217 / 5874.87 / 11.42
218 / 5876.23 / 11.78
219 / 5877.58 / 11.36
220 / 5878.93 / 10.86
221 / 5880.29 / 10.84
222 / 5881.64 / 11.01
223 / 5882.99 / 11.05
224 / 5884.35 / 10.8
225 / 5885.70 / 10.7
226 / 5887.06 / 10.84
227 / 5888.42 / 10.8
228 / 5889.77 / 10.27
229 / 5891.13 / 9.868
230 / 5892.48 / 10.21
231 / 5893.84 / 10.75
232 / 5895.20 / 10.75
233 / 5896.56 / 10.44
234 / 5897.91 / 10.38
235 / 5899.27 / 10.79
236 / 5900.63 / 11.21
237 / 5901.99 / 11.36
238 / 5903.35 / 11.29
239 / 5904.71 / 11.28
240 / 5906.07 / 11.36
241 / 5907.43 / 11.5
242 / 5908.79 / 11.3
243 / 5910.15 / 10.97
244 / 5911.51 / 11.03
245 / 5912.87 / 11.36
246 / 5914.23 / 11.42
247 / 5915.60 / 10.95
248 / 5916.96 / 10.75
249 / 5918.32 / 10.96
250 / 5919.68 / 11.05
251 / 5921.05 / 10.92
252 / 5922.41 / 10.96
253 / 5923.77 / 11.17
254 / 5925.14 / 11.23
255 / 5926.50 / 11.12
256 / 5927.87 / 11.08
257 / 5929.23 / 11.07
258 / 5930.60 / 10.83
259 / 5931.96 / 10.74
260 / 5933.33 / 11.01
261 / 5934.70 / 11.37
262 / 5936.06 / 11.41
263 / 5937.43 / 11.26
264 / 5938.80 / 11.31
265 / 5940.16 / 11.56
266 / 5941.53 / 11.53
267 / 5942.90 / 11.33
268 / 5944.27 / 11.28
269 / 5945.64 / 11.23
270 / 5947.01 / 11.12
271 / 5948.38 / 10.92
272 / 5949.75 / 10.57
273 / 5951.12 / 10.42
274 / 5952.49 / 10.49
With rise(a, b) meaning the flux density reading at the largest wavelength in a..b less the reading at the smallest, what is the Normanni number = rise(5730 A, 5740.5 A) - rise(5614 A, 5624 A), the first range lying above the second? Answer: -1.2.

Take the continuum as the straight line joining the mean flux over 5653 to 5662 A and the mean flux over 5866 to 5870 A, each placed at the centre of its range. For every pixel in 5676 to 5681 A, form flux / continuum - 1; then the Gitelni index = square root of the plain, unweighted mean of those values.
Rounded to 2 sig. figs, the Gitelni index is 0.23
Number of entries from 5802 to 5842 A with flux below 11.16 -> 7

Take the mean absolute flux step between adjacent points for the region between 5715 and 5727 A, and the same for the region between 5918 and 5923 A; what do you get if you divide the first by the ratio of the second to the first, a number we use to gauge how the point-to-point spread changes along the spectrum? 0.17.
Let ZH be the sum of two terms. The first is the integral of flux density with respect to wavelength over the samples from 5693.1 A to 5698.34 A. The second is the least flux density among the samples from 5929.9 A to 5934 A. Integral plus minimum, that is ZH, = 70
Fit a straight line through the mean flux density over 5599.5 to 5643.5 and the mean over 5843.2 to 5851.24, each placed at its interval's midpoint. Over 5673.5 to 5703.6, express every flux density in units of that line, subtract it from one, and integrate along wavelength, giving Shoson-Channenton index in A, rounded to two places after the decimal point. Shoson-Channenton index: 0.56 A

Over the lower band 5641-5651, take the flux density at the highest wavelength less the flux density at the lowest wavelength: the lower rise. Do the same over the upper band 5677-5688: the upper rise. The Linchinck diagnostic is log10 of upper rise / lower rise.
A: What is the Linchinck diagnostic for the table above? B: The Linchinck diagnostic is 0.4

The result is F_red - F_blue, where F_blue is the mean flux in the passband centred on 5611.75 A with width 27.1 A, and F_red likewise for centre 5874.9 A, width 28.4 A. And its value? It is -0.64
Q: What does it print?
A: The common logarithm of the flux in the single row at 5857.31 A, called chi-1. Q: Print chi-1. 1.05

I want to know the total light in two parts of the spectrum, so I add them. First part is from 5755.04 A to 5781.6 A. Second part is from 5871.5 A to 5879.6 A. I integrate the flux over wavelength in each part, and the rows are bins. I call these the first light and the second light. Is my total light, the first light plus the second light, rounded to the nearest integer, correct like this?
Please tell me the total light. 393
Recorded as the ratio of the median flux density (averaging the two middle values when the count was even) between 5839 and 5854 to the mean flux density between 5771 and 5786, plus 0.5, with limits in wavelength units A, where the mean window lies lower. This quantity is 1.48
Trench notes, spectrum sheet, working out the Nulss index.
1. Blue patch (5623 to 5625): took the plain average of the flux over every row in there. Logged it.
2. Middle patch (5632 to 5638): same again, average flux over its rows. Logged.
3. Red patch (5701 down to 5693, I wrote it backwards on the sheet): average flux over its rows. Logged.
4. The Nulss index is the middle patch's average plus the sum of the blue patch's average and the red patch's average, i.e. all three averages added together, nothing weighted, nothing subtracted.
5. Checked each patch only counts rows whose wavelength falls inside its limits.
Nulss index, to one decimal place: 35.2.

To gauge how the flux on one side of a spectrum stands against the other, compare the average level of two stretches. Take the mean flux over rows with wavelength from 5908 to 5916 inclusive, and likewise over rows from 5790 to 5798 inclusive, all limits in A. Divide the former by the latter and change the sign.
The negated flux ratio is -0.92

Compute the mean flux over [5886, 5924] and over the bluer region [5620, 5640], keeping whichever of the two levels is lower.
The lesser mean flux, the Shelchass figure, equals 10.9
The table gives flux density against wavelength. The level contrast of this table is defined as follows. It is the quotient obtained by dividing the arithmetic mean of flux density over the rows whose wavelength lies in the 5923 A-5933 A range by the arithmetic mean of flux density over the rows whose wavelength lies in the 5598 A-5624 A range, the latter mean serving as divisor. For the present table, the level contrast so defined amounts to 0.93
